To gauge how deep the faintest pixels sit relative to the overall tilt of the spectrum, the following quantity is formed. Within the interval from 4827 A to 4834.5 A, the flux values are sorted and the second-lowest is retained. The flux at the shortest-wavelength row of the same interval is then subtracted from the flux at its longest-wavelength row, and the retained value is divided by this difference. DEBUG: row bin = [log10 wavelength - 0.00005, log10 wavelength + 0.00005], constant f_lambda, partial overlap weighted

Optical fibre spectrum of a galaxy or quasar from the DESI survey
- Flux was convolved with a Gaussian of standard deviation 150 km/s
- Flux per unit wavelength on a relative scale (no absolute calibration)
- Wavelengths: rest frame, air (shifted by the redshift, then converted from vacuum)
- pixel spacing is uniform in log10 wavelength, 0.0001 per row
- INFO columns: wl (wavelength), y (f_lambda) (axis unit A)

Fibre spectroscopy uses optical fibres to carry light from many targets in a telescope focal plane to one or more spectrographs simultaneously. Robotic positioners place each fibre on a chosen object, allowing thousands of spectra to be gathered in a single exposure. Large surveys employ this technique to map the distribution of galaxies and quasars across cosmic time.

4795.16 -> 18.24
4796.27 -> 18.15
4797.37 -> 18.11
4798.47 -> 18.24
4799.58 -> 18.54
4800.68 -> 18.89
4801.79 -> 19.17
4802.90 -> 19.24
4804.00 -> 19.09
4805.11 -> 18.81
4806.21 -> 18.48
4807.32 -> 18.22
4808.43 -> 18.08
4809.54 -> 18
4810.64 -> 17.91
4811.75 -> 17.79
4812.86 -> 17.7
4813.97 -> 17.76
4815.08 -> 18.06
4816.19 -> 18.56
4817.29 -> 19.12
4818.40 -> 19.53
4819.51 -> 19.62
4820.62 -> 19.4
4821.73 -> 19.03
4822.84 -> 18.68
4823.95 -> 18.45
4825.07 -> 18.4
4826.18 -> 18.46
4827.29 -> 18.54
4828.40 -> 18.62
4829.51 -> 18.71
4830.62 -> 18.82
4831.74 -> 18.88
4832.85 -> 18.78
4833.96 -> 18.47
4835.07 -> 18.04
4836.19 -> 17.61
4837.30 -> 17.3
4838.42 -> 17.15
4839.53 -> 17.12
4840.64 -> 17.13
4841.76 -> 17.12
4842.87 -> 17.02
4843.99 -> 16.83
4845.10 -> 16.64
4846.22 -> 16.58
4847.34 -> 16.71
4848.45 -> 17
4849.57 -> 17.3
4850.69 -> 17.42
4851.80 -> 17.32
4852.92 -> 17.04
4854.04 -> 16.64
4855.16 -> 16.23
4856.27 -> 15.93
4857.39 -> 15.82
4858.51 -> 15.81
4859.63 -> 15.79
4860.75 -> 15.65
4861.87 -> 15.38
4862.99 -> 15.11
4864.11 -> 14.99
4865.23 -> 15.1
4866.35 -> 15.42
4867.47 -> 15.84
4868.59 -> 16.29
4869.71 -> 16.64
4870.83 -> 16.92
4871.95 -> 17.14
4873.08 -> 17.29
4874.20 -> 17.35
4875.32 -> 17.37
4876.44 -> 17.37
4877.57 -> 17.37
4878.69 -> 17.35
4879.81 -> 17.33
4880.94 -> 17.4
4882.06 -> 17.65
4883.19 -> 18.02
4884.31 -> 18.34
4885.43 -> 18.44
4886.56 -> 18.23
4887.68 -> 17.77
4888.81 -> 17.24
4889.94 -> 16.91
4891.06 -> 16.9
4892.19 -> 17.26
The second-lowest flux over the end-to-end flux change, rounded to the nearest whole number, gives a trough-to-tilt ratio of -265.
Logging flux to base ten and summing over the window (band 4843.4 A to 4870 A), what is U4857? 29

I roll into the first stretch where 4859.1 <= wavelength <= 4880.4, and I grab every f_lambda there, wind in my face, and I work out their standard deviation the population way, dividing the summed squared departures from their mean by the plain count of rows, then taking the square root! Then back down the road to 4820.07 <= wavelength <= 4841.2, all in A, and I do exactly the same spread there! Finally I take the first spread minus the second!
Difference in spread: 0.23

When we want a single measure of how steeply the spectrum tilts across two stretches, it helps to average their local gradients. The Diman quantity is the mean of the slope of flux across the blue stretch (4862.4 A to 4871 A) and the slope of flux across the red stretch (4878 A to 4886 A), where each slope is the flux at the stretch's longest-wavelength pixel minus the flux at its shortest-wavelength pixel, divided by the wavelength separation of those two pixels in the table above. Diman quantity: 0.20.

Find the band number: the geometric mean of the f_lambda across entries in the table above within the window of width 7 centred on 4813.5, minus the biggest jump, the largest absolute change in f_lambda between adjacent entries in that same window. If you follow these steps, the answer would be 17.5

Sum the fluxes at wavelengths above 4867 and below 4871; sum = 66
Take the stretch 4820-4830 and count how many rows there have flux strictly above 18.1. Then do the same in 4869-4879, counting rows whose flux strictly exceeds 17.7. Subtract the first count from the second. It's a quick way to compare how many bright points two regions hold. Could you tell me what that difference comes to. -9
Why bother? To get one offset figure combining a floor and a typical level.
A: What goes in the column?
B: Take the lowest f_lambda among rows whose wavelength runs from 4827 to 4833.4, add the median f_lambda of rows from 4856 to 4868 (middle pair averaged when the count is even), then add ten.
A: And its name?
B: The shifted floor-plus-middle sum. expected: 44.2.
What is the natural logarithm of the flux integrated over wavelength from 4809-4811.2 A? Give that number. 3.7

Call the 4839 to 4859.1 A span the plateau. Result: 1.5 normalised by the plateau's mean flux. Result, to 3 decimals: 0.090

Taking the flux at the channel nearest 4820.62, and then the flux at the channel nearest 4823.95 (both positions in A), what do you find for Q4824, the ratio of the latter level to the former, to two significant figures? 0.95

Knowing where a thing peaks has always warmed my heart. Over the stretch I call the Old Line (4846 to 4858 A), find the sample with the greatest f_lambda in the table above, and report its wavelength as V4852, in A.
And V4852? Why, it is 4850.69 A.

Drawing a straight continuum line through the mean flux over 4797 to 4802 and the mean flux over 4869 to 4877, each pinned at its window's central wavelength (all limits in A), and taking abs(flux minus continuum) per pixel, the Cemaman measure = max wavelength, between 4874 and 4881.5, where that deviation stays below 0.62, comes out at 4880.94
